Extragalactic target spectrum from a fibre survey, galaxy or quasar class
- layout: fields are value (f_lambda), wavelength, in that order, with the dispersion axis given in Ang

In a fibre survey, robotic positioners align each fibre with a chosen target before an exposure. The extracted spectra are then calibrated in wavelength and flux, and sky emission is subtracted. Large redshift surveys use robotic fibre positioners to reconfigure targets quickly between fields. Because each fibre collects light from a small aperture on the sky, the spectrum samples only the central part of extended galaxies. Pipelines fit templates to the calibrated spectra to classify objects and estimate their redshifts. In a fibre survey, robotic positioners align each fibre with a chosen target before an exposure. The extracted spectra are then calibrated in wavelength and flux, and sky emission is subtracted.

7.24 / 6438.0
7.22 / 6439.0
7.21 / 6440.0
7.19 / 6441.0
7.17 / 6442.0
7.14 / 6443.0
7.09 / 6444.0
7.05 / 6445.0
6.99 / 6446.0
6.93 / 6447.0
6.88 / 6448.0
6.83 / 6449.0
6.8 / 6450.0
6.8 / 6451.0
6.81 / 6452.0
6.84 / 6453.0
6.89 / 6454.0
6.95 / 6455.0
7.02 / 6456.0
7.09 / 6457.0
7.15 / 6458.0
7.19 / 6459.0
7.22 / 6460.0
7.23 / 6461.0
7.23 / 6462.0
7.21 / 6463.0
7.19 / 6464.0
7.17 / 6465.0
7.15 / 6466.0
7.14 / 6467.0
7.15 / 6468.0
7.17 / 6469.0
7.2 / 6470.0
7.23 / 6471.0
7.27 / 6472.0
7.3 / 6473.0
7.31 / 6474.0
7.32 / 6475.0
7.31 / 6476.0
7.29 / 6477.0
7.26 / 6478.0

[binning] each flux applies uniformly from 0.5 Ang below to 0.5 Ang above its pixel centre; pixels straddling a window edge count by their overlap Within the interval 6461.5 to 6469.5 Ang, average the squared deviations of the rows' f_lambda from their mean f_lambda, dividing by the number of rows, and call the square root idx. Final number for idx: 0.030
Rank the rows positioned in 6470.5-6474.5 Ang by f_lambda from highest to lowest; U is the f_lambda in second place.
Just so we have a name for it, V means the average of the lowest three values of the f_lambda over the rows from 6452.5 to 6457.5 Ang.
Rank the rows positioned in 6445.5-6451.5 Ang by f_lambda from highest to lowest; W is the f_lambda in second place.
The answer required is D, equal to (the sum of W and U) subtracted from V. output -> -7.34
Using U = 7.3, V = 6.89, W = 6.93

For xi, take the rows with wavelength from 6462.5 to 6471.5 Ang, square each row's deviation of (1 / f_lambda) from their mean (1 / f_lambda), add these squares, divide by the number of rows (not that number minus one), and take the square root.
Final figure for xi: 0.0006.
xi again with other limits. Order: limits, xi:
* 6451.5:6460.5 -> 0.0029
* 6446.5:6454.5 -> 0.0009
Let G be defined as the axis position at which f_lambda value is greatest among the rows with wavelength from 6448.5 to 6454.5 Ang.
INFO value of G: 6454.0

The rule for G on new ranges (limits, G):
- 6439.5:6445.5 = 6440.0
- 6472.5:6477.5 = 6475.0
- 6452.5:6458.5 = 6458.0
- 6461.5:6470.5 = 6462.0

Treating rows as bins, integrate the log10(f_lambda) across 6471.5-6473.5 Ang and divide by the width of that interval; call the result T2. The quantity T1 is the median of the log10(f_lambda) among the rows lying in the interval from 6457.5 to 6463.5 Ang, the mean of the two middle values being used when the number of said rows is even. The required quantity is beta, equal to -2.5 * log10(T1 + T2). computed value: -0.589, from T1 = 0.858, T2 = 0.862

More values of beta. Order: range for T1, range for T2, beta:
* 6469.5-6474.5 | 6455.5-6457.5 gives -0.583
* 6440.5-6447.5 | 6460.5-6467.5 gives -0.581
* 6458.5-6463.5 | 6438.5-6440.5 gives -0.587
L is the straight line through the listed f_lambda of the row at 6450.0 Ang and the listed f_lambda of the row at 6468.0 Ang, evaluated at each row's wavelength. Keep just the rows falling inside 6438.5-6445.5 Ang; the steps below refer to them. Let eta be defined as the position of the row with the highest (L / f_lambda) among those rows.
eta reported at 6445.0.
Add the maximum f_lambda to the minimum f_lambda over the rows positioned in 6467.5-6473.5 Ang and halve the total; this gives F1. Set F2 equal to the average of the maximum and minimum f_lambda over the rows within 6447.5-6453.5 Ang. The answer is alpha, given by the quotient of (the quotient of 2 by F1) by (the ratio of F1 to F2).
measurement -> 0.262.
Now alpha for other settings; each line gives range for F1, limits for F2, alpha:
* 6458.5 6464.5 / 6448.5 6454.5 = 0.263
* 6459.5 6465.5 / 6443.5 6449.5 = 0.269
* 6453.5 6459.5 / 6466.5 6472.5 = 0.291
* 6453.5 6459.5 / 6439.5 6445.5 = 0.288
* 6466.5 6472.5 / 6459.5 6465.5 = 0.277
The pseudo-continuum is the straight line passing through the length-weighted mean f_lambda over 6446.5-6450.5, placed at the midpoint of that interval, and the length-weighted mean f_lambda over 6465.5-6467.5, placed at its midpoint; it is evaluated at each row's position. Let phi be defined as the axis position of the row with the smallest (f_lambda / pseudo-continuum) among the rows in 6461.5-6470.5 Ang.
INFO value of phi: 6468.0 Ang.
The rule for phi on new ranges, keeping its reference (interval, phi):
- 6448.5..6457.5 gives 6452.0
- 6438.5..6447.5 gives 6447.0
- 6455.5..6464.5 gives 6456.0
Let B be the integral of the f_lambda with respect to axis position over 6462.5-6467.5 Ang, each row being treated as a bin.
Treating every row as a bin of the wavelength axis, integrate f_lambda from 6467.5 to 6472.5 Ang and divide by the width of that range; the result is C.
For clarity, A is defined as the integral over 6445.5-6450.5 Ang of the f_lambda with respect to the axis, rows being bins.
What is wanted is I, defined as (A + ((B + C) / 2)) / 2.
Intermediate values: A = 34.4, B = 35.9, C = 7.2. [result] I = 28.0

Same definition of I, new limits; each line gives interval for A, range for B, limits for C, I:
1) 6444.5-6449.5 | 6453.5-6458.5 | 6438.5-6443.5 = 27.9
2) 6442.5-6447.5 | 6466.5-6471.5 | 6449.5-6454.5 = 28.3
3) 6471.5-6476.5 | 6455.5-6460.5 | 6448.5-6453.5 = 28.9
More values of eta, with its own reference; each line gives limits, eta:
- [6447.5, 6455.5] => 6452.0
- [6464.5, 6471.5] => 6468.0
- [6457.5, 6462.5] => 6458.0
